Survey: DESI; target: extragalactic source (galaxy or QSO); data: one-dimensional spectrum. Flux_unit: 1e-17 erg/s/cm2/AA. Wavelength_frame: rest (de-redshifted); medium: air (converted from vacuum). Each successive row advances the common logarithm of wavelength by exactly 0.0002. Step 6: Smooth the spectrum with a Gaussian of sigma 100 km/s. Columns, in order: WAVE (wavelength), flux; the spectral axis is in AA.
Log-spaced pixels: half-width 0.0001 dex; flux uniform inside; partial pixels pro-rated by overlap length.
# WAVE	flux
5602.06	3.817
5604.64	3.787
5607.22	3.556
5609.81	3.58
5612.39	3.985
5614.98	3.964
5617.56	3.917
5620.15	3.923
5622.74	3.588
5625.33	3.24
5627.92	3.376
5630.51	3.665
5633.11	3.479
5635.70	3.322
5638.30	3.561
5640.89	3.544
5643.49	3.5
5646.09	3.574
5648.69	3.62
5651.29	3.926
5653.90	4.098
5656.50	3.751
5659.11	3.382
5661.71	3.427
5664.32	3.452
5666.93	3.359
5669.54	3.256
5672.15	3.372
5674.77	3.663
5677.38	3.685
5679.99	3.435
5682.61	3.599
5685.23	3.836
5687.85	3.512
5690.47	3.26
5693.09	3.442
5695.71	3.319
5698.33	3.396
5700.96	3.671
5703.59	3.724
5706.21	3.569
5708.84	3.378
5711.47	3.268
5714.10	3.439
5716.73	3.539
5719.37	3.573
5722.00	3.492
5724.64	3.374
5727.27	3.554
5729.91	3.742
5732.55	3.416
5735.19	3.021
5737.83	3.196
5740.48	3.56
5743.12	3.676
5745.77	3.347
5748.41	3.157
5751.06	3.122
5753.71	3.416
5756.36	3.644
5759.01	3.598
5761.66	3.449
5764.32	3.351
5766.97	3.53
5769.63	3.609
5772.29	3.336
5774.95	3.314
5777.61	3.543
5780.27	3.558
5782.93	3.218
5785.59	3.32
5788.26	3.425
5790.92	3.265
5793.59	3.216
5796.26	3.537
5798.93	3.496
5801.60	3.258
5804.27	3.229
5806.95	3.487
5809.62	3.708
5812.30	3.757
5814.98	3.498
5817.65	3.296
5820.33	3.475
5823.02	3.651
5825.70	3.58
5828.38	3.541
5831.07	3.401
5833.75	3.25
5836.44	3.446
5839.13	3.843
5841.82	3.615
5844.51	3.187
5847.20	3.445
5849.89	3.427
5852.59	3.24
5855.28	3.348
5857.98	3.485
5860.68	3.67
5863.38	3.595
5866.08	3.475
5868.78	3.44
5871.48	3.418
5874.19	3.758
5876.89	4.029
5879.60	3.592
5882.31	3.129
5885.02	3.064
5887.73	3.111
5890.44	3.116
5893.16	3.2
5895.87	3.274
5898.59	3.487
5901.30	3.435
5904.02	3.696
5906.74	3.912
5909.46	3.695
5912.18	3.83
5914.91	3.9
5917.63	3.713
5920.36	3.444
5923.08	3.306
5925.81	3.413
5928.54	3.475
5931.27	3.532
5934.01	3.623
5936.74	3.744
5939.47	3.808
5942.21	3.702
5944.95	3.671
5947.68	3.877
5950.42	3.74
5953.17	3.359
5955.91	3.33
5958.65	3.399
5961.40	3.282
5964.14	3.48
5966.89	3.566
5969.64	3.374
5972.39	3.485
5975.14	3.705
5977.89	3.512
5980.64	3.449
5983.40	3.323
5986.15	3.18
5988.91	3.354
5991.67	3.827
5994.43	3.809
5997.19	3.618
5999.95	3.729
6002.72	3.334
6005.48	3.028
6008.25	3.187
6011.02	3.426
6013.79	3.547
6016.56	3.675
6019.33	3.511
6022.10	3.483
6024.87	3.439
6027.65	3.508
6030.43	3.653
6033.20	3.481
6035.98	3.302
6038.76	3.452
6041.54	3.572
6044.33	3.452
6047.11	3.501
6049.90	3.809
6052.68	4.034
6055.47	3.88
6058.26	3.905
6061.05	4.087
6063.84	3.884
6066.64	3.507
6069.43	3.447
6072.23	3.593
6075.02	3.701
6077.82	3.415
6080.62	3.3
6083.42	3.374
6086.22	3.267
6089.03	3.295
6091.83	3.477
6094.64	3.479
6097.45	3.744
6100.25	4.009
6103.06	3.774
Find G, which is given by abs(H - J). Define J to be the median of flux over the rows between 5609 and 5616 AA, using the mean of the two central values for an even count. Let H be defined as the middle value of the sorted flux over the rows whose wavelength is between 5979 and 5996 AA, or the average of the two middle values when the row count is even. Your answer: 0.6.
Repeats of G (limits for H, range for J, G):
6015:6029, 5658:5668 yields 0.1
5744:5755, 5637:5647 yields 0.3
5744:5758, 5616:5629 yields 0.2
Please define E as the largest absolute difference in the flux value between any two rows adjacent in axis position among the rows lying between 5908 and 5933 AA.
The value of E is 0.27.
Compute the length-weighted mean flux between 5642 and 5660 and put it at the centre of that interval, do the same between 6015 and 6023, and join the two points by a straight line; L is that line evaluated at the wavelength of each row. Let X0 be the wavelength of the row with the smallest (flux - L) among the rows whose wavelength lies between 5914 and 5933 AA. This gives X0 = 5923.08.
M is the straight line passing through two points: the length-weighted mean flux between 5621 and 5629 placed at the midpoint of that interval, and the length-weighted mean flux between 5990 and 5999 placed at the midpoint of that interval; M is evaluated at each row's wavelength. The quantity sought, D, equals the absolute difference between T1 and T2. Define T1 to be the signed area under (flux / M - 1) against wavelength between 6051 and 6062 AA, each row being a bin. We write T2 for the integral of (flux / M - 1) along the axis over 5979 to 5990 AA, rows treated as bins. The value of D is 1.69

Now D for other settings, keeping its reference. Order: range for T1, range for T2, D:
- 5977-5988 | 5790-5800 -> 0.55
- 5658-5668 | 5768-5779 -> 0.15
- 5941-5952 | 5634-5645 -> 0.00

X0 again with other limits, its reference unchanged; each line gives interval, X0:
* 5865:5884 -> 5882.31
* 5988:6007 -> 6005.48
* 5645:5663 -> 5659.11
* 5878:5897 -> 5885.02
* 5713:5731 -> 5724.64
